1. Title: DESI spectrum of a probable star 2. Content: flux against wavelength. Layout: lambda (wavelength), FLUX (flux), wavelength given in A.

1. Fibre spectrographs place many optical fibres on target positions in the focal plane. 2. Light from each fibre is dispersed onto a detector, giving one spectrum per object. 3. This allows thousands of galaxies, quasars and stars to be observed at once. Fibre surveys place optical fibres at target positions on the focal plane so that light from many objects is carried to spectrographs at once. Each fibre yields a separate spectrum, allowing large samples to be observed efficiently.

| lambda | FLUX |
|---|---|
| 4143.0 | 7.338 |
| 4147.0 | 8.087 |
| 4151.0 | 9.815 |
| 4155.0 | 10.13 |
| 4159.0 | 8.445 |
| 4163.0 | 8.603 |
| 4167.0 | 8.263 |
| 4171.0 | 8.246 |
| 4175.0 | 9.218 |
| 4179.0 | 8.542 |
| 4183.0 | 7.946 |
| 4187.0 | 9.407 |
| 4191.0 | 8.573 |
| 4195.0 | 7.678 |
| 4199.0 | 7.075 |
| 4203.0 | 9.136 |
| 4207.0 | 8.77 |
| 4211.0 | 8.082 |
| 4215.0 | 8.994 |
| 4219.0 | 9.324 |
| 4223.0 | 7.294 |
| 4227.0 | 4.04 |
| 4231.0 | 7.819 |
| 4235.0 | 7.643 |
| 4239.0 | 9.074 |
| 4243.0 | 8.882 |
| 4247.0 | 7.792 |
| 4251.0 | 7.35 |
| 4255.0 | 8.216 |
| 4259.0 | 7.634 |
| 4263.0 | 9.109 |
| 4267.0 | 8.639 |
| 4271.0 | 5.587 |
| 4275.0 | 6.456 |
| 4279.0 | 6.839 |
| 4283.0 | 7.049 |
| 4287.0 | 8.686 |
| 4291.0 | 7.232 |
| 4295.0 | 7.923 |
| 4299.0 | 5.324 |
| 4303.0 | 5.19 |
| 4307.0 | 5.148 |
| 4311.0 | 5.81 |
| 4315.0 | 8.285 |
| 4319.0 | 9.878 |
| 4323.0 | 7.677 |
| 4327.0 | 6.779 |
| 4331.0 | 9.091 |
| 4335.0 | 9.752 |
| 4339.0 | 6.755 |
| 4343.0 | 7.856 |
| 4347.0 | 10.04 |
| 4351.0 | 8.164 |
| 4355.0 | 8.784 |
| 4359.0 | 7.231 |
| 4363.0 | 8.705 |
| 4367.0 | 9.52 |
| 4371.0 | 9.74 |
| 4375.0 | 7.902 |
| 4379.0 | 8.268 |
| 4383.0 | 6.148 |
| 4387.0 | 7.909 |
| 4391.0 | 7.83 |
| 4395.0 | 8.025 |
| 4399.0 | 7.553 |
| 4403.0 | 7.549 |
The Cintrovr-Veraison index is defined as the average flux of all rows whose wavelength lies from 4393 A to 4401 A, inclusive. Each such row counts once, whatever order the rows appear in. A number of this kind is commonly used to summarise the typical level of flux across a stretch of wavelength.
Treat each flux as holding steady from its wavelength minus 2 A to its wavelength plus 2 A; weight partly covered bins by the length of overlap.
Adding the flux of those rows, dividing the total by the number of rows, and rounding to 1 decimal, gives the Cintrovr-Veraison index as 7.8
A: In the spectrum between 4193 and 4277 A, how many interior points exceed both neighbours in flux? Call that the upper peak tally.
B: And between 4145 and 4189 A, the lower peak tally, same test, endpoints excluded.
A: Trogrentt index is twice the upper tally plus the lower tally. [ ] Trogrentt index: 15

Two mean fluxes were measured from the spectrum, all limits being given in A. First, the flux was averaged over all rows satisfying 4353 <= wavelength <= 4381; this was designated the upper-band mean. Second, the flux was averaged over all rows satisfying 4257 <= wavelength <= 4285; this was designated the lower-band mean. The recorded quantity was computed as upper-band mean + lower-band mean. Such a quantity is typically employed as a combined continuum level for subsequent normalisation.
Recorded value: 15.9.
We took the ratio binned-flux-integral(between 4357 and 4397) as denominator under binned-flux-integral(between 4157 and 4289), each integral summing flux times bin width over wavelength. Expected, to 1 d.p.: 3.3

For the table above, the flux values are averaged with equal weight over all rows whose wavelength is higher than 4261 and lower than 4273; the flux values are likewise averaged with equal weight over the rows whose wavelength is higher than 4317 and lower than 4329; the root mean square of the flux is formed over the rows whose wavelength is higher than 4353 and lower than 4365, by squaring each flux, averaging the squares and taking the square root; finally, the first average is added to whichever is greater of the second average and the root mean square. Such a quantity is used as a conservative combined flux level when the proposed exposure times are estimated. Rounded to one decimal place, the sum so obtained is 16.0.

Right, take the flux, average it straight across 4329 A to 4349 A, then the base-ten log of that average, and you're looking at 0.94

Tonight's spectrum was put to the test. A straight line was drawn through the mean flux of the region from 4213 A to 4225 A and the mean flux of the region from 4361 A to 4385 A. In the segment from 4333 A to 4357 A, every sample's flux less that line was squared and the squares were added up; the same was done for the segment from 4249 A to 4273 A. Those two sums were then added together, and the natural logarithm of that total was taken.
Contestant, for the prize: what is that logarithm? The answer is 2.93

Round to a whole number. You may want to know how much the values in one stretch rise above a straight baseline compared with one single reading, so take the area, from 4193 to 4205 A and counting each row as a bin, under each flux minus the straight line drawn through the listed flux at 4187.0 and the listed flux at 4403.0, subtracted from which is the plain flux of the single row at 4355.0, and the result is -25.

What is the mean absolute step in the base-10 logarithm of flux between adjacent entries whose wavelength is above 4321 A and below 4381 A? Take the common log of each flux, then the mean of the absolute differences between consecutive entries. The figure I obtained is 0.071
